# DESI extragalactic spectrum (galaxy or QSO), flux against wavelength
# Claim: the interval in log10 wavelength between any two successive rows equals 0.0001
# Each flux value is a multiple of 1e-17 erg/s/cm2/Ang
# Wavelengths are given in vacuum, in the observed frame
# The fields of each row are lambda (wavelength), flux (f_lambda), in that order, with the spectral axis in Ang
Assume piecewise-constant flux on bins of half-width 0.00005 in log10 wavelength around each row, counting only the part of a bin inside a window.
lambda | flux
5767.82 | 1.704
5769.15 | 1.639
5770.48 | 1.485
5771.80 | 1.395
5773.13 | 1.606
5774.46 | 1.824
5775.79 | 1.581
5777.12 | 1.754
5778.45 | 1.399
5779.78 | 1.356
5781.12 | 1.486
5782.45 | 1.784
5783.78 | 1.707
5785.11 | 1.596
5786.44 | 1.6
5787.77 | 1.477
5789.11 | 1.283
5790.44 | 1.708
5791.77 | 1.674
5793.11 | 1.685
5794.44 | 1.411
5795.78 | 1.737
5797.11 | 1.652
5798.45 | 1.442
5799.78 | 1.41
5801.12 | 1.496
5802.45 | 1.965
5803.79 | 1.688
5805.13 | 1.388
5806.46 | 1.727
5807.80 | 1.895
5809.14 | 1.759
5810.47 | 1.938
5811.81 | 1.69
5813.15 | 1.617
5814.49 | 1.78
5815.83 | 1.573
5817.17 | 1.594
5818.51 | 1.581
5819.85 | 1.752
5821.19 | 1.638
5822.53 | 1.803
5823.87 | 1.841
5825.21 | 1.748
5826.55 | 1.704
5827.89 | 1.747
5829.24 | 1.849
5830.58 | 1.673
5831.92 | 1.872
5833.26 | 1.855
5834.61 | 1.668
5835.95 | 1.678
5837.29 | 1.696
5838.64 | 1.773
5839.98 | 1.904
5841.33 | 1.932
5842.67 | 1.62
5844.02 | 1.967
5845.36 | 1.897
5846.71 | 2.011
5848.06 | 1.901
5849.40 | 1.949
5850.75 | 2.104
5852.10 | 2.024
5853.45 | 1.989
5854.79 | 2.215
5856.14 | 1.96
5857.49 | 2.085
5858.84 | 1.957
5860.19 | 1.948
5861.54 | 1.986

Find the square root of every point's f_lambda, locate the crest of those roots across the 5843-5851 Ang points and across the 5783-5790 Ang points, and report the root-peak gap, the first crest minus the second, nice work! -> 0.14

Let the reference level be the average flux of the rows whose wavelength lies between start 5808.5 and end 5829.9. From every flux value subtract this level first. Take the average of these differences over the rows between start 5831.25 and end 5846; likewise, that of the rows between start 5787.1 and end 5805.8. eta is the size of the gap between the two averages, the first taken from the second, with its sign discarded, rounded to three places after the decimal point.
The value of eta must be 0.233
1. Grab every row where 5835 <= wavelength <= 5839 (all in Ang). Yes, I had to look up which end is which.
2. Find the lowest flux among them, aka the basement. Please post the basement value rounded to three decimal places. 1.678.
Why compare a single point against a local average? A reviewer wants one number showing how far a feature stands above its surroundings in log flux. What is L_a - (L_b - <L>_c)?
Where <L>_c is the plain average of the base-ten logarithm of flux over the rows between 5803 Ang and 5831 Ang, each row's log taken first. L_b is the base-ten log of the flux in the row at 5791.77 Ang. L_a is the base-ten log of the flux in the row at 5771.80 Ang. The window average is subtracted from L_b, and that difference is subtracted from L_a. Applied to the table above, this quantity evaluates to 0.15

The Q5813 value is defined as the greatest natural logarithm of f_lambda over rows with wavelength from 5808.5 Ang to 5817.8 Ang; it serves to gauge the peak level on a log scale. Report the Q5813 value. 0.662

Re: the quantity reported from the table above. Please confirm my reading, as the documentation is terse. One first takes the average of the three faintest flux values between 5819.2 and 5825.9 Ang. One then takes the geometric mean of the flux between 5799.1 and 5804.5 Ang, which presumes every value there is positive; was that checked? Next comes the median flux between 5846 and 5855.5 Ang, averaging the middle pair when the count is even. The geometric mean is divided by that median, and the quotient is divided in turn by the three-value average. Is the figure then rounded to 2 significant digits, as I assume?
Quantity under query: 0.47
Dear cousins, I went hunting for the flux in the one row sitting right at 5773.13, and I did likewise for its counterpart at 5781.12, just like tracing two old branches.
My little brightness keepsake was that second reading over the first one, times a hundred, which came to 93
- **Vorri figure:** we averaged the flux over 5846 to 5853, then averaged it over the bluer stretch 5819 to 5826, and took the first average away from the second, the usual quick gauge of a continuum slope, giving -0.24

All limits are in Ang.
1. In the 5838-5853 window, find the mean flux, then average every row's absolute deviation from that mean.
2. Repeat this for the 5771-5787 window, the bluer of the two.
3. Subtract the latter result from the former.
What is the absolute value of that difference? 0.034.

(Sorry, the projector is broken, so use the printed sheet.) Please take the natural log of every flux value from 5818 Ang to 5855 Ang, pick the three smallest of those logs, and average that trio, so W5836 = 0.48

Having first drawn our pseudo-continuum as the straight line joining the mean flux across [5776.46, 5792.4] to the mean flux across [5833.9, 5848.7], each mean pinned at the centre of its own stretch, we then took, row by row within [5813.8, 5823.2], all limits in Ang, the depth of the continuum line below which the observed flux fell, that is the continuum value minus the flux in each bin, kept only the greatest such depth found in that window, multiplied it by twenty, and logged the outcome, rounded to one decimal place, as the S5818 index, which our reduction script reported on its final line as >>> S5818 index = 2.8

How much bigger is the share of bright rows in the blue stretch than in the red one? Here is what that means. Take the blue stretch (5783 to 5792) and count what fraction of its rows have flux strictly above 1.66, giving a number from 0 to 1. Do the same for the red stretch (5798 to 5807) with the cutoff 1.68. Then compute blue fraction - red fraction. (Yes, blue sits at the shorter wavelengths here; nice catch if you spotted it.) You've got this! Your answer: 0.00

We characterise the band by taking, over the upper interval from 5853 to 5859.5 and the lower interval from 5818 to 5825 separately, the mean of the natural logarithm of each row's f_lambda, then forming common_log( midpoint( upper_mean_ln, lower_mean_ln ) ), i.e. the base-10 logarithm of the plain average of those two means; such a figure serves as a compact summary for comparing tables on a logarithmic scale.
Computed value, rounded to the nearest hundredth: -0.20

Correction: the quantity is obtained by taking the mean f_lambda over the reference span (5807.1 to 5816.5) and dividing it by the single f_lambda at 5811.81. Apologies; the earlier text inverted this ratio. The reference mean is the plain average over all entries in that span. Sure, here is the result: 1.04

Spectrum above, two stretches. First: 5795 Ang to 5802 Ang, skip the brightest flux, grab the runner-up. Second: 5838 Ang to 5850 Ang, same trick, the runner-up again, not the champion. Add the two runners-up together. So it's 3.6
